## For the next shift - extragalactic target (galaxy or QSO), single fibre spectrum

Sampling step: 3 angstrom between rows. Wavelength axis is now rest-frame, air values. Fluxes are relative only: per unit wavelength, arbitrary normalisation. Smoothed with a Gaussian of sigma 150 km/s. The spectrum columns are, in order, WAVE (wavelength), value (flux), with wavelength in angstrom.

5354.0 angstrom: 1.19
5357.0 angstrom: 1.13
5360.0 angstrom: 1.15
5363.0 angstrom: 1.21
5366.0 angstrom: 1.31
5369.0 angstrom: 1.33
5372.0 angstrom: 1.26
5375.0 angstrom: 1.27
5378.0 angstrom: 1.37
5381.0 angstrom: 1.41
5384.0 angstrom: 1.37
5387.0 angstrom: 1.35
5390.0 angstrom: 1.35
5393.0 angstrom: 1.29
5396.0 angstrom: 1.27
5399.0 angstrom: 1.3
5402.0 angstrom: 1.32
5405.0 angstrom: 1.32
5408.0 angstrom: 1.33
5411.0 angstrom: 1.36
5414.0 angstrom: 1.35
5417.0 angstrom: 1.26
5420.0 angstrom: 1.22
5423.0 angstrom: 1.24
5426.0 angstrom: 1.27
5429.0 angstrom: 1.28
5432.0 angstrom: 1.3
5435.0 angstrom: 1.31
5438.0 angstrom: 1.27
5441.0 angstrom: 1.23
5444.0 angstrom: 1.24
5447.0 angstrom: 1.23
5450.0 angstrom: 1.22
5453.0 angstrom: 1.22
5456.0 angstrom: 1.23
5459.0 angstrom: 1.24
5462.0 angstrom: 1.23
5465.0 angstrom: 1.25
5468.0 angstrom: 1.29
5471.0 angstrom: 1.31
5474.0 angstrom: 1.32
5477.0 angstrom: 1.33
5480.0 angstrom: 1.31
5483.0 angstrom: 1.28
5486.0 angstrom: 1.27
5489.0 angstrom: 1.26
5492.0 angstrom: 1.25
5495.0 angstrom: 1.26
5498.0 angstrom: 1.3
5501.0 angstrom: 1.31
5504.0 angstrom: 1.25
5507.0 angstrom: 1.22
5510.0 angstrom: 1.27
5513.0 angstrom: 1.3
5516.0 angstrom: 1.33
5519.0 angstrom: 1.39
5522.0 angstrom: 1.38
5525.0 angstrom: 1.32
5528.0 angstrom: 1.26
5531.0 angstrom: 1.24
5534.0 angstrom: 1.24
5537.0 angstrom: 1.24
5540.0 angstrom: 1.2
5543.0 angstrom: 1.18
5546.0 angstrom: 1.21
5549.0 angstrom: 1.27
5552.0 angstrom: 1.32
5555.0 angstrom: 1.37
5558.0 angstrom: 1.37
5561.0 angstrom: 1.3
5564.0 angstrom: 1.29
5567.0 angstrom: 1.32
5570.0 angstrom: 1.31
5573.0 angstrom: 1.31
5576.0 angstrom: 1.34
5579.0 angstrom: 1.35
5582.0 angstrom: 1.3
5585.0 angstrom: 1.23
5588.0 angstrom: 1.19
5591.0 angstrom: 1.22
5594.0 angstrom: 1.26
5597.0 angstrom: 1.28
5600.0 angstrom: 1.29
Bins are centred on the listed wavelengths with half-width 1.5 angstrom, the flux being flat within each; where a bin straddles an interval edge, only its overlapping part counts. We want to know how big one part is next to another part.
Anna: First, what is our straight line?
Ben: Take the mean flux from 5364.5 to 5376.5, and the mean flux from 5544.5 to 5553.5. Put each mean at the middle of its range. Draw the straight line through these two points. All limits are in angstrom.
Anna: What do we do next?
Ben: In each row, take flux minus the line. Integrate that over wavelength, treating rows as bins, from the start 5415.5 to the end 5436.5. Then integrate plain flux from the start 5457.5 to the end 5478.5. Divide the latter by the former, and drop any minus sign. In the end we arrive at 81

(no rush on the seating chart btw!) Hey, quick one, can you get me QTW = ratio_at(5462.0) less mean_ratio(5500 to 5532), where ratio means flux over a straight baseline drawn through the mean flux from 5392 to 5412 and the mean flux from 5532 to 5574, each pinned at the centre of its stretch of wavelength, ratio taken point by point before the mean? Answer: -0.061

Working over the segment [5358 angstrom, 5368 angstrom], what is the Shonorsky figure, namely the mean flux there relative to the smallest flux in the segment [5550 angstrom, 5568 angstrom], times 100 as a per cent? 95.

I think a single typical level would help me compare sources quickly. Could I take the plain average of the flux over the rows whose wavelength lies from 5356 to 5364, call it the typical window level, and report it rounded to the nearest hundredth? 1.16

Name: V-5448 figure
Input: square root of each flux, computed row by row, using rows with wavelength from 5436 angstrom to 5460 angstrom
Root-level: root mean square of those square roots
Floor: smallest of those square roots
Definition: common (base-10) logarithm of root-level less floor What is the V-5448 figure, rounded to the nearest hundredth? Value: -2.17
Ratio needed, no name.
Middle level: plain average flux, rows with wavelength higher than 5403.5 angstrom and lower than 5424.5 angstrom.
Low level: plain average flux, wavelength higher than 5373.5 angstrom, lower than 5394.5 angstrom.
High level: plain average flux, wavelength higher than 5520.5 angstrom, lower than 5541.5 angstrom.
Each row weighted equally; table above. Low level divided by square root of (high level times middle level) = 1.05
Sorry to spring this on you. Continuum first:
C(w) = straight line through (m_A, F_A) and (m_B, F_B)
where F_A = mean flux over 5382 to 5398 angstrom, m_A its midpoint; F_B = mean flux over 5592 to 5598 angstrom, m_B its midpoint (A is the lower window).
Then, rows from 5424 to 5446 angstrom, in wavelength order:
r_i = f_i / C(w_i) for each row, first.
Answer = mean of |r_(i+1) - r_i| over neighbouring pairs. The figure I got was 0.017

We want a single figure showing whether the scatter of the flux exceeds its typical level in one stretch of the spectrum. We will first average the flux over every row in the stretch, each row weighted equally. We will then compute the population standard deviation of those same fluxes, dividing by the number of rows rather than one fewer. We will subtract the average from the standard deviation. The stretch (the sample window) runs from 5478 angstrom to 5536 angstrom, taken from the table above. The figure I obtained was -1.24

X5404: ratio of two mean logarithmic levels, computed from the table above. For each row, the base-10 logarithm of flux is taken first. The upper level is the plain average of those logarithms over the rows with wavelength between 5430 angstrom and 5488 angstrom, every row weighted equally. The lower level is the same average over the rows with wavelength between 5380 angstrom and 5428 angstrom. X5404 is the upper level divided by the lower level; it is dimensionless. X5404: 0.87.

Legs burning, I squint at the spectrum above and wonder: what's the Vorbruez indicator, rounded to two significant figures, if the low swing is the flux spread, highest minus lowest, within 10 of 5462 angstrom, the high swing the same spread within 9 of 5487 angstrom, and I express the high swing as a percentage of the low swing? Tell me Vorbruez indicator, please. 67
